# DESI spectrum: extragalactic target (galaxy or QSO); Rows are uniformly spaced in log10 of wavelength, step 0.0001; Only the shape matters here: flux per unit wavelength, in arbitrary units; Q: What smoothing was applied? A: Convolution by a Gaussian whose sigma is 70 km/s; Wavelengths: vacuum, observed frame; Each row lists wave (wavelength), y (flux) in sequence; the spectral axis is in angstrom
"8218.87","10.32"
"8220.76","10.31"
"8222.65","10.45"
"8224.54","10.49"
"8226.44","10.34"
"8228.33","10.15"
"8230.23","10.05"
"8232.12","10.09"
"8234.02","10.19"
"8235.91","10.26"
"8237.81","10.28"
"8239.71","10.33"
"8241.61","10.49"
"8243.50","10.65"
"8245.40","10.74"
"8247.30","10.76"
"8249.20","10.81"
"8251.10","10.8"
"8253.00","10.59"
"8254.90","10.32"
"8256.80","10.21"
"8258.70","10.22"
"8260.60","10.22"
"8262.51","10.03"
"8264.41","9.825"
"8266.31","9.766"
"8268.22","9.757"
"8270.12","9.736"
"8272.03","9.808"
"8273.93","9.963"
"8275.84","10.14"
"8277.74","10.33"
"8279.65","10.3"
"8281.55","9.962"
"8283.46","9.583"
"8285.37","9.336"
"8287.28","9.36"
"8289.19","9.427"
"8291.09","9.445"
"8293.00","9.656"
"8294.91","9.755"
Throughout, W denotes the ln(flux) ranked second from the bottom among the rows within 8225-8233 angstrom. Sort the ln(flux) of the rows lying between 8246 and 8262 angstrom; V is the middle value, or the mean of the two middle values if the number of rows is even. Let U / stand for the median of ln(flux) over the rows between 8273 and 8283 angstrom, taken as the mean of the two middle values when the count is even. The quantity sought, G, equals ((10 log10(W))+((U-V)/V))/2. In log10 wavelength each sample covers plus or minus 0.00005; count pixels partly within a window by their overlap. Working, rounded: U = 2.32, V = 2.35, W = 2.31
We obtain 1.81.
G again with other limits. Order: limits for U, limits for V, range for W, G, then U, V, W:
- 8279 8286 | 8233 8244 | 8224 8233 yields 1.81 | 2.28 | 2.33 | 2.31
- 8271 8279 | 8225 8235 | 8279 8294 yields 1.75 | 2.31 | 2.32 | 2.24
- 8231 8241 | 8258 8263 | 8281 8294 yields 1.75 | 2.33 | 2.32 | 2.24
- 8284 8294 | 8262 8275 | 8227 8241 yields 1.81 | 2.24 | 2.28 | 2.31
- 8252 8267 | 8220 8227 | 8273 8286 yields 1.77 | 2.32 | 2.34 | 2.26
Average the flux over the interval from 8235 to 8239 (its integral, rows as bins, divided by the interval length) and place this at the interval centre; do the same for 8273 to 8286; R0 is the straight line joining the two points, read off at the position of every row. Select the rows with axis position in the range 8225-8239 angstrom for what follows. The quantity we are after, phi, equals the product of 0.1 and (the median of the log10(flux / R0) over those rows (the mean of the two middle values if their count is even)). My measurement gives -0.0004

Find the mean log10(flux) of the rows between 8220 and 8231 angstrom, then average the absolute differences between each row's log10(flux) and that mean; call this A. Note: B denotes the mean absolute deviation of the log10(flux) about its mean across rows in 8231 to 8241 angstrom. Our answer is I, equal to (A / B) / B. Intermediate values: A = 0.0056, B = 0.003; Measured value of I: 597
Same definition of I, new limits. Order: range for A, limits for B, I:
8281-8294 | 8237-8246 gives 179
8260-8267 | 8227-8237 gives 1005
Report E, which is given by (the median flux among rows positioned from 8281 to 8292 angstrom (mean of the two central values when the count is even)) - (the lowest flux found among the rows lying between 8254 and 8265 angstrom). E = -0.4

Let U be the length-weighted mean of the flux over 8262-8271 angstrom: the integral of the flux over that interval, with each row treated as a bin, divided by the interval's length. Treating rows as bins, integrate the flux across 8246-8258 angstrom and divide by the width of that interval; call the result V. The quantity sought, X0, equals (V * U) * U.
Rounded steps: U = 9.82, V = 10.6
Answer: 1020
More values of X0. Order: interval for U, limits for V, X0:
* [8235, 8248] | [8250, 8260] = 1149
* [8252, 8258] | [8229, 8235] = 1089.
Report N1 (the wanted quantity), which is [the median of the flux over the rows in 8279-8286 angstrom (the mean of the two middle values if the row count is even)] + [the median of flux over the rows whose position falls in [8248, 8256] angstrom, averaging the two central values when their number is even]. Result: 20.5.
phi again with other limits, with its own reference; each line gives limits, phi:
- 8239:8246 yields 0.0015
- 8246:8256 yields 0.0024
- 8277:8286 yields 0.0001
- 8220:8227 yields 0.0002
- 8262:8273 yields -0.0011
